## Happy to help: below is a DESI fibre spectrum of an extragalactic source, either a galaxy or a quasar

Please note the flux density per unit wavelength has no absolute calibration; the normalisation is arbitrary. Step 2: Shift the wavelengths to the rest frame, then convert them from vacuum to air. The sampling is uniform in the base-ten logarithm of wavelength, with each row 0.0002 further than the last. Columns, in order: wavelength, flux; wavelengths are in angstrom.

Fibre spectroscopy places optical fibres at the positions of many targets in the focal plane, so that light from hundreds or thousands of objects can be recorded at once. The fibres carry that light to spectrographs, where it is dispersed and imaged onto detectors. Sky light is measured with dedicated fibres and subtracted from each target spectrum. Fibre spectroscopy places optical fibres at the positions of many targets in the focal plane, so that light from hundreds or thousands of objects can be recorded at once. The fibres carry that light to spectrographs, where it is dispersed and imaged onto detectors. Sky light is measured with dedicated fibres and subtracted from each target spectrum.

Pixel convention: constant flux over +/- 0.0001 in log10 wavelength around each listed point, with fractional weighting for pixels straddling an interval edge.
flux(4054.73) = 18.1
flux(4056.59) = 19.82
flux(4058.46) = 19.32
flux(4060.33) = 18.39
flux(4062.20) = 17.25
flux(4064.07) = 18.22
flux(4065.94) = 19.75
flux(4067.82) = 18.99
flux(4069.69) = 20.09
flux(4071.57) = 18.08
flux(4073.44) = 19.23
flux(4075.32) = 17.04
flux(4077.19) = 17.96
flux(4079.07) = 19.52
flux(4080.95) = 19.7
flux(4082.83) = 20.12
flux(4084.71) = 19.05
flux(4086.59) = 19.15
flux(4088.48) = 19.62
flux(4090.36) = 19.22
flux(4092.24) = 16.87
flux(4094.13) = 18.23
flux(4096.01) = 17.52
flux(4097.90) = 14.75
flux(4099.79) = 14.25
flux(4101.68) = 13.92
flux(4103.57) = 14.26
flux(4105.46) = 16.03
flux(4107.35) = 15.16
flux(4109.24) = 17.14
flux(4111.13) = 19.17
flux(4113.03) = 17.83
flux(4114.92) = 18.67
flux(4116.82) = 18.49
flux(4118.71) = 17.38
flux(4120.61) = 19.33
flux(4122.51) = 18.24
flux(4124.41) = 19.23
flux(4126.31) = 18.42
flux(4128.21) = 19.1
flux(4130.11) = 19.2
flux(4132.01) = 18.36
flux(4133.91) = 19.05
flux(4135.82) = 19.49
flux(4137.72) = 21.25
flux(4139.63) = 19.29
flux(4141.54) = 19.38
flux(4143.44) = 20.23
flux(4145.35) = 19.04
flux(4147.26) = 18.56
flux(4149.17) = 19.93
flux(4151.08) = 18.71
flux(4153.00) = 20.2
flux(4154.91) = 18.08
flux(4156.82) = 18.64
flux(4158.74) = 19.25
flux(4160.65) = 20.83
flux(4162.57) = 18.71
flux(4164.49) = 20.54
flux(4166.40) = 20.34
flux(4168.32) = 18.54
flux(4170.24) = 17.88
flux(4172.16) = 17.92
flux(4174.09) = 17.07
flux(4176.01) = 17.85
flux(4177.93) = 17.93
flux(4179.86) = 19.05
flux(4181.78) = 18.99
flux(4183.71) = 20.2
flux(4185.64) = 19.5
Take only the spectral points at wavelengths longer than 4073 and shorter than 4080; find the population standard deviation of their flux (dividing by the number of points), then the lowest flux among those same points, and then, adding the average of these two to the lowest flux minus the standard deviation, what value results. 25.1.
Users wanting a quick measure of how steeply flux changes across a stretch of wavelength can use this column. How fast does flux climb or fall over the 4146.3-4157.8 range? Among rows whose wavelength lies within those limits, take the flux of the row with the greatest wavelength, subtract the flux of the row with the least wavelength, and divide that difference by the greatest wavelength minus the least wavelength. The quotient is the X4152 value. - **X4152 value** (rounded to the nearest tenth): 0.0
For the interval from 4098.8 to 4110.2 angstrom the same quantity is 0.3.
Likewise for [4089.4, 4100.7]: -0.5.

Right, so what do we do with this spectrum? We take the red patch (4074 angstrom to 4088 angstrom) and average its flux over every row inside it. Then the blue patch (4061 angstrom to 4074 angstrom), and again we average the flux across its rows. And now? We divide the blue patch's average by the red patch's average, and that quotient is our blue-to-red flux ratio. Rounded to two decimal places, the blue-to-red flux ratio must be 0.99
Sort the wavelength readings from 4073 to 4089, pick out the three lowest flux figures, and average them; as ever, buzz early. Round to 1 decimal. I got 18.0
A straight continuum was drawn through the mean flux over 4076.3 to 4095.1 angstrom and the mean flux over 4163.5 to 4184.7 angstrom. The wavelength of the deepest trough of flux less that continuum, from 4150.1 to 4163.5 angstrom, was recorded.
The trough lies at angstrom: 4154.91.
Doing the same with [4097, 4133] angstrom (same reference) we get 4101.68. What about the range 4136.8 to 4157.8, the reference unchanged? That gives 4154.91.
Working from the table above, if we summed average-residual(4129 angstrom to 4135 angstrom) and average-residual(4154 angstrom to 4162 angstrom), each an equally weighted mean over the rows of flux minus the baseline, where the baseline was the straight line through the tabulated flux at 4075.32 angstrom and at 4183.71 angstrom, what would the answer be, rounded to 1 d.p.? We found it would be -0.1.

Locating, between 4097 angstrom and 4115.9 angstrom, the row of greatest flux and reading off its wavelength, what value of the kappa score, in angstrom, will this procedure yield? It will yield 4111.13 angstrom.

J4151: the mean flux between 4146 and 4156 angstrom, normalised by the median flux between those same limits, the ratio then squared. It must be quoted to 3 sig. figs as 1.04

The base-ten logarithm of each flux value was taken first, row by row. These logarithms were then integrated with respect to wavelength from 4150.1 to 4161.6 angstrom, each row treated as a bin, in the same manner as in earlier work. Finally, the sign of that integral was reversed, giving -15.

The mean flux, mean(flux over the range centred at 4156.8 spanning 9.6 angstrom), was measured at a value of 19.4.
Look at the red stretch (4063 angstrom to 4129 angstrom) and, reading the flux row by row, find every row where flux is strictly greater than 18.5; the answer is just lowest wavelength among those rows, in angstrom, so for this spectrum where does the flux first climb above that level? 4065.94 angstrom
